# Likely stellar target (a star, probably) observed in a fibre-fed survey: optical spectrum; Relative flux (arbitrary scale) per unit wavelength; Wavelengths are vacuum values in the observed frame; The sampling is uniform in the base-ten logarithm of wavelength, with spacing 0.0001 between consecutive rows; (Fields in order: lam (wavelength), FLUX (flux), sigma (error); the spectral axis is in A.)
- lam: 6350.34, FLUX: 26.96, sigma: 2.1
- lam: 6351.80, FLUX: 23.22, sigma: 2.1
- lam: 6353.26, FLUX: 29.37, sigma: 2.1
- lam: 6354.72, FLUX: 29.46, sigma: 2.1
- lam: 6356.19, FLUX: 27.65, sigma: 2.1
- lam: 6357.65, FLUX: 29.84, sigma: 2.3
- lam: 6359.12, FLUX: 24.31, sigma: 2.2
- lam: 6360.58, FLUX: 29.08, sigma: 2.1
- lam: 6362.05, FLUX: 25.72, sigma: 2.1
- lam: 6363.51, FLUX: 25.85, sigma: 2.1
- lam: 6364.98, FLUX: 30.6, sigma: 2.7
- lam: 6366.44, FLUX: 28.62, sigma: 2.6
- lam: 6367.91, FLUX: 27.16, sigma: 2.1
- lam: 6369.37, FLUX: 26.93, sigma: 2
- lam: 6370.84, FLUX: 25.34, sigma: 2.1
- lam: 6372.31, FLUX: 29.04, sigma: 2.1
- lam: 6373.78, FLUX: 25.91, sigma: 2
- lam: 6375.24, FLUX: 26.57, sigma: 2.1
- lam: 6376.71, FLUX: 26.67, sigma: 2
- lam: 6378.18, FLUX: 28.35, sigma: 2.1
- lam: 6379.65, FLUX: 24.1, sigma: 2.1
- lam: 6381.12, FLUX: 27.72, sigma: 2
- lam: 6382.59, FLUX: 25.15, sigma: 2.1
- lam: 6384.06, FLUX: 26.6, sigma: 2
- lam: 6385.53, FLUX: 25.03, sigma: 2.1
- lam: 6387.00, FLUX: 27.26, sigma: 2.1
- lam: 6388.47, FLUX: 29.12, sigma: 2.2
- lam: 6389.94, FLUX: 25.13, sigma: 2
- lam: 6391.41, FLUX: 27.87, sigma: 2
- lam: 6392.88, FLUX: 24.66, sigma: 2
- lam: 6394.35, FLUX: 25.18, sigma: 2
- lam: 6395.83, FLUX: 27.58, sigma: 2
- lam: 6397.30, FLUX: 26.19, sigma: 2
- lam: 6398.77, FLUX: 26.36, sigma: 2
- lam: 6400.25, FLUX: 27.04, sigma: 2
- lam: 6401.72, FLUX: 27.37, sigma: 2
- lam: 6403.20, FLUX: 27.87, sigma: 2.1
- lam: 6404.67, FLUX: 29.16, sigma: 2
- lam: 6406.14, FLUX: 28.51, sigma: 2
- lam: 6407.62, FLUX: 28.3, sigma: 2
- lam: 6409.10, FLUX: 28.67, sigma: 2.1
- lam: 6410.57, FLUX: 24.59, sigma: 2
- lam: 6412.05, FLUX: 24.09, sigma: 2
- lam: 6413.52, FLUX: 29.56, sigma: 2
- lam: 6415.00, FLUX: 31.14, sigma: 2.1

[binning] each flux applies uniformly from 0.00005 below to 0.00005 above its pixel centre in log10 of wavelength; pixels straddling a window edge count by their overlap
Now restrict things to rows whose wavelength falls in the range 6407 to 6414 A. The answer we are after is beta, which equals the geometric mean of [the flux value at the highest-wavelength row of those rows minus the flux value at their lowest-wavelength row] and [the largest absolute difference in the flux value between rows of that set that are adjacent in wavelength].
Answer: 2.6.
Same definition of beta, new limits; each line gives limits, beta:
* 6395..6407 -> 1.1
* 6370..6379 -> 3.3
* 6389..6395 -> 0.4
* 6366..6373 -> 1.2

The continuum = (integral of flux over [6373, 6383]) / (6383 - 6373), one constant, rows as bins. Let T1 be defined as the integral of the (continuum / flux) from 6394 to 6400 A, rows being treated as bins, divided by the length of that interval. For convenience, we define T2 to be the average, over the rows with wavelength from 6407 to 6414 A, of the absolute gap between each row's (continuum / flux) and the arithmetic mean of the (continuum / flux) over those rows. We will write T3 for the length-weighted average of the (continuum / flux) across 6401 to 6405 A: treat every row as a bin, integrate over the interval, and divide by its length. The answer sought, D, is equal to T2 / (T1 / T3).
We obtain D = 0.077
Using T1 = 0.997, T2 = 0.0812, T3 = 0.94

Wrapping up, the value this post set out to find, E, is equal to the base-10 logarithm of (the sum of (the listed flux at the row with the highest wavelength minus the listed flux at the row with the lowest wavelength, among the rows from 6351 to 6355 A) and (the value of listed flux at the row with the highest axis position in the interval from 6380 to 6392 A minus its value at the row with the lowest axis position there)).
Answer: 0.81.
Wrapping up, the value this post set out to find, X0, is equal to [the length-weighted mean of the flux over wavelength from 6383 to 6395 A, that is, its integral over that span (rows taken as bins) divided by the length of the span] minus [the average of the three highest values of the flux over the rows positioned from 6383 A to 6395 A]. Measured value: -1.7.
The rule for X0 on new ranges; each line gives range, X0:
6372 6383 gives -1.7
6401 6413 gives -1.4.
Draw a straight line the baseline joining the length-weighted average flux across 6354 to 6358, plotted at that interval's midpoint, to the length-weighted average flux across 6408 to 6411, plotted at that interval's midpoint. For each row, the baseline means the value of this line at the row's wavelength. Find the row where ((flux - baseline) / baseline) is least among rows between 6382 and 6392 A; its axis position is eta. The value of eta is 6385.53 A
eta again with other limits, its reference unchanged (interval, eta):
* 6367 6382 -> 6379.65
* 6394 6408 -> 6394.35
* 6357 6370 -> 6359.12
